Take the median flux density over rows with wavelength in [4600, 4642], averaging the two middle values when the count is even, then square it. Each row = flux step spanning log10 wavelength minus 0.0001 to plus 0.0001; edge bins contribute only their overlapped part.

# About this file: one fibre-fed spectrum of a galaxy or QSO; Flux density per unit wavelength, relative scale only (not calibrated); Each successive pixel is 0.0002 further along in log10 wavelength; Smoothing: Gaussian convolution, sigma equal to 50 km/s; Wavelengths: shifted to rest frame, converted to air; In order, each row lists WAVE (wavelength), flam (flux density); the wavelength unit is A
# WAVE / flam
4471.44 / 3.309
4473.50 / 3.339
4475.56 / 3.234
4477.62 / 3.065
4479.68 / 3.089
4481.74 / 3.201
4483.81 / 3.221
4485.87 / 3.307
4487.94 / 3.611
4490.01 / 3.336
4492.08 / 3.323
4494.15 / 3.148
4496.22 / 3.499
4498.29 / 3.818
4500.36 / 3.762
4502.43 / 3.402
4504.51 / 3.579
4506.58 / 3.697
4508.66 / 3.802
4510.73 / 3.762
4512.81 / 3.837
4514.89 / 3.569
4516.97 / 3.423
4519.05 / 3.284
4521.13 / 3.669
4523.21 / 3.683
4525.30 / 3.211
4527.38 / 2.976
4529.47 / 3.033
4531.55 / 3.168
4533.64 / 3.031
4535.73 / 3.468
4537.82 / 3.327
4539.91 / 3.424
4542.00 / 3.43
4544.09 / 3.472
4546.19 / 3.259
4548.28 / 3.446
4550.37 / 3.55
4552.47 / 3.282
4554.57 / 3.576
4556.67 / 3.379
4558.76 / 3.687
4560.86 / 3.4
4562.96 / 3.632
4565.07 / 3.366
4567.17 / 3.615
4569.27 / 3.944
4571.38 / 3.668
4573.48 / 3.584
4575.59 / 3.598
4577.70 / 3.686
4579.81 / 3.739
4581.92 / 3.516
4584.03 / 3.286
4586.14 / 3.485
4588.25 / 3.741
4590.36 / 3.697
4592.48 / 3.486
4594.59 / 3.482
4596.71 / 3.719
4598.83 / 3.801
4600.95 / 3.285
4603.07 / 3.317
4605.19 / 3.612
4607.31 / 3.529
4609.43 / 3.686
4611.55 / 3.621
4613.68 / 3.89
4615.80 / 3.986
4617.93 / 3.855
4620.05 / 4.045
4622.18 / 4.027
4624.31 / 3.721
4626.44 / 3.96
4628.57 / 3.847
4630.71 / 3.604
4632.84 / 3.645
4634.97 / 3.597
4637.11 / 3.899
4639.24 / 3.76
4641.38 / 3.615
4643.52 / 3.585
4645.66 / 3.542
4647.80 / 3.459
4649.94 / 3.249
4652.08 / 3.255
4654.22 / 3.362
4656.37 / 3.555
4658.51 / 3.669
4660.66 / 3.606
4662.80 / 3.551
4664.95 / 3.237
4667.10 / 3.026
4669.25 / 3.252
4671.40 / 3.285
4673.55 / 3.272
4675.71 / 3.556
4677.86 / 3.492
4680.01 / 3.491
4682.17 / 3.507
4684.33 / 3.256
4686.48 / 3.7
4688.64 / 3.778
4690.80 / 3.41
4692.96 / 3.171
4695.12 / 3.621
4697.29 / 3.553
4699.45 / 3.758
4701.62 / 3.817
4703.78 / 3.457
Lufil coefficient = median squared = 13.7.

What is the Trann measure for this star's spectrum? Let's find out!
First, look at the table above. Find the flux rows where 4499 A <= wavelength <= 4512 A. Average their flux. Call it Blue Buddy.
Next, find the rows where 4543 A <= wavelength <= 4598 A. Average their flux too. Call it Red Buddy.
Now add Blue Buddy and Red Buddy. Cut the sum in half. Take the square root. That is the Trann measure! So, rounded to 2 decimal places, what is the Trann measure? 1.90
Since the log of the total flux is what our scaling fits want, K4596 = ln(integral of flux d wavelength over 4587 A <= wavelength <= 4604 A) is 4.10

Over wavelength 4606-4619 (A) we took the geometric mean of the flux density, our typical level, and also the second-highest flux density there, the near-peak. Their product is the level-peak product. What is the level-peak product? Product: 14.6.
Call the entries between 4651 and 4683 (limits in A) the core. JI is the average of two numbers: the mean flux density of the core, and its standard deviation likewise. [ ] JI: 1.79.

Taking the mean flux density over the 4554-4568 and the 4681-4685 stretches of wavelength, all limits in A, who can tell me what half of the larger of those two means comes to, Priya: 1.76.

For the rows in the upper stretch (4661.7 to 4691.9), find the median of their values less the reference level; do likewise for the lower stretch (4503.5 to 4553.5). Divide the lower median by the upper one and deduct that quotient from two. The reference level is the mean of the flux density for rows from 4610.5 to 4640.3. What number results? 1.0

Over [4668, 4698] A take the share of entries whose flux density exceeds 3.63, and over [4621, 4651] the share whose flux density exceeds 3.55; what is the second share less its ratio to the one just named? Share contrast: -4.7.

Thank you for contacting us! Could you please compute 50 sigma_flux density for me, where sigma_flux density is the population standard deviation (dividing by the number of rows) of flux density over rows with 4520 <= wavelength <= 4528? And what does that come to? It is 15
